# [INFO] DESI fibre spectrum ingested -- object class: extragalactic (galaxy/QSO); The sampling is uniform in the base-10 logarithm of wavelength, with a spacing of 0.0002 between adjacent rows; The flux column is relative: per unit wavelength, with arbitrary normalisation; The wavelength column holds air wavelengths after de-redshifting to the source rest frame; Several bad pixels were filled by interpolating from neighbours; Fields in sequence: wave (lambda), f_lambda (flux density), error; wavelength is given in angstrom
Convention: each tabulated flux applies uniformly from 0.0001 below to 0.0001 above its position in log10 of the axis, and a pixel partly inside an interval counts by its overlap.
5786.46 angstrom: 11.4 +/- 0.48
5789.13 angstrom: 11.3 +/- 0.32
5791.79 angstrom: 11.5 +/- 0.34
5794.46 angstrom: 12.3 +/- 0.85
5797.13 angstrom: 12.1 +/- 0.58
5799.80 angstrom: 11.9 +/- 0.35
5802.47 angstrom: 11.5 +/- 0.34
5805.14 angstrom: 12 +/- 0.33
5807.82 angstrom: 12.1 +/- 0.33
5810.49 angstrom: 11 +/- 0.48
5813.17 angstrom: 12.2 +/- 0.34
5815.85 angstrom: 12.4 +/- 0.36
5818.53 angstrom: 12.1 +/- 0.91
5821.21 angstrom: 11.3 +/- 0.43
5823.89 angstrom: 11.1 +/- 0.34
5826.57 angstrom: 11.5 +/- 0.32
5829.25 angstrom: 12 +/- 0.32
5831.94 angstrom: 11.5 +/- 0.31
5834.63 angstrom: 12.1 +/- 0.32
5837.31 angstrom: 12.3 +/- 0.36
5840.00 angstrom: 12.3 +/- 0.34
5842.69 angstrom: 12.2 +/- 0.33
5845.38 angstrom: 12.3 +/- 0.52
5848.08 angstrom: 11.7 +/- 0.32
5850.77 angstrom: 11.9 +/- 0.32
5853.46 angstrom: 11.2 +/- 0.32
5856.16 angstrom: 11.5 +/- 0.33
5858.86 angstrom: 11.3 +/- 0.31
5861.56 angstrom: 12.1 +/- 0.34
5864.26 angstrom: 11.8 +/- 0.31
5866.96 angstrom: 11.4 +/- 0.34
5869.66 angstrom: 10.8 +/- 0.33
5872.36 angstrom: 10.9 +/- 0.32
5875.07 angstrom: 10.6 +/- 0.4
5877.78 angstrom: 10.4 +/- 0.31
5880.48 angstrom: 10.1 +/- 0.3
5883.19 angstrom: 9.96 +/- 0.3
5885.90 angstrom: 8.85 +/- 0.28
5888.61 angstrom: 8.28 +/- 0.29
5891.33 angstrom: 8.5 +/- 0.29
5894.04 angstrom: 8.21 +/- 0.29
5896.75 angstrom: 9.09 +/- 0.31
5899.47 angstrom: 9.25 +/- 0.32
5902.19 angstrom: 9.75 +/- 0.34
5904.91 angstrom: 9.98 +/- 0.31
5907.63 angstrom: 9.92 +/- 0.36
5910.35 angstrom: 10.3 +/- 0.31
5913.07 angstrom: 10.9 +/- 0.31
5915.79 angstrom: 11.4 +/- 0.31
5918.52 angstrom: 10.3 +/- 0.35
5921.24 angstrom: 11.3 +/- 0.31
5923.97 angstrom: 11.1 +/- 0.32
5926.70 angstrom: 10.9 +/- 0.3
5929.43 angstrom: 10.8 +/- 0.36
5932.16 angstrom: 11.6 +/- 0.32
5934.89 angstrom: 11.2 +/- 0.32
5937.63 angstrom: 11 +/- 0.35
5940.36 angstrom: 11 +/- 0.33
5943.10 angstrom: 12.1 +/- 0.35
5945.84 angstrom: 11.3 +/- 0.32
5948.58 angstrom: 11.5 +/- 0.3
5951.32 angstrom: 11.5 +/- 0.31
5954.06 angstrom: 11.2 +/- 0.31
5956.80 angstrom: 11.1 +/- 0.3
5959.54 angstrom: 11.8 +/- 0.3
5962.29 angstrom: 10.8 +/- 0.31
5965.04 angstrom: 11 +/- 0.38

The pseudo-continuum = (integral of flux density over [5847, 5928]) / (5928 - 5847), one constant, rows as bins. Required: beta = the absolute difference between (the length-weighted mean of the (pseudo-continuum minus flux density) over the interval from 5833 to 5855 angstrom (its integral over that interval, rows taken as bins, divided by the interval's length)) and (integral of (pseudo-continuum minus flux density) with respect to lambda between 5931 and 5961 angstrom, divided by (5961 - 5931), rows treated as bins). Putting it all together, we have 0.6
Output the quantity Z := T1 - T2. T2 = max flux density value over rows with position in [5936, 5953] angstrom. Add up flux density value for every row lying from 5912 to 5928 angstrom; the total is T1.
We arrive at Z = 54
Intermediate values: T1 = 66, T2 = 12.1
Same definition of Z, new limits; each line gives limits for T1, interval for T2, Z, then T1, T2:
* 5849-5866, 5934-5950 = 58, 70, 12.1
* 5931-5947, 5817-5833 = 56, 68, 12.1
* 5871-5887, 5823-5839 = 49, 61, 12.3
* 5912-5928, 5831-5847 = 54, 66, 12.3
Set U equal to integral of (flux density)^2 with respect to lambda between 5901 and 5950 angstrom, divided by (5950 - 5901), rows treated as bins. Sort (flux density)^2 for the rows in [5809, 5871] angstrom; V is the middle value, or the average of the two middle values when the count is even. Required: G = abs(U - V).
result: 20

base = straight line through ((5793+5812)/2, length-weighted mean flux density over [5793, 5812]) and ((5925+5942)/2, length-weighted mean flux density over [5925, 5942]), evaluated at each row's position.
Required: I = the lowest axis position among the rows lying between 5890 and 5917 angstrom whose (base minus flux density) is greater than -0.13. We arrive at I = 5891.33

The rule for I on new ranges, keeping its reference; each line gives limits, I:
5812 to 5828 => 5821.21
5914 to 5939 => 5918.52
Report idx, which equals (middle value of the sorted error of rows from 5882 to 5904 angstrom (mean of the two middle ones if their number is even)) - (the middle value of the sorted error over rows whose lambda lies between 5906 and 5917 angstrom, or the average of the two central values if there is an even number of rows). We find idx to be -0.015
